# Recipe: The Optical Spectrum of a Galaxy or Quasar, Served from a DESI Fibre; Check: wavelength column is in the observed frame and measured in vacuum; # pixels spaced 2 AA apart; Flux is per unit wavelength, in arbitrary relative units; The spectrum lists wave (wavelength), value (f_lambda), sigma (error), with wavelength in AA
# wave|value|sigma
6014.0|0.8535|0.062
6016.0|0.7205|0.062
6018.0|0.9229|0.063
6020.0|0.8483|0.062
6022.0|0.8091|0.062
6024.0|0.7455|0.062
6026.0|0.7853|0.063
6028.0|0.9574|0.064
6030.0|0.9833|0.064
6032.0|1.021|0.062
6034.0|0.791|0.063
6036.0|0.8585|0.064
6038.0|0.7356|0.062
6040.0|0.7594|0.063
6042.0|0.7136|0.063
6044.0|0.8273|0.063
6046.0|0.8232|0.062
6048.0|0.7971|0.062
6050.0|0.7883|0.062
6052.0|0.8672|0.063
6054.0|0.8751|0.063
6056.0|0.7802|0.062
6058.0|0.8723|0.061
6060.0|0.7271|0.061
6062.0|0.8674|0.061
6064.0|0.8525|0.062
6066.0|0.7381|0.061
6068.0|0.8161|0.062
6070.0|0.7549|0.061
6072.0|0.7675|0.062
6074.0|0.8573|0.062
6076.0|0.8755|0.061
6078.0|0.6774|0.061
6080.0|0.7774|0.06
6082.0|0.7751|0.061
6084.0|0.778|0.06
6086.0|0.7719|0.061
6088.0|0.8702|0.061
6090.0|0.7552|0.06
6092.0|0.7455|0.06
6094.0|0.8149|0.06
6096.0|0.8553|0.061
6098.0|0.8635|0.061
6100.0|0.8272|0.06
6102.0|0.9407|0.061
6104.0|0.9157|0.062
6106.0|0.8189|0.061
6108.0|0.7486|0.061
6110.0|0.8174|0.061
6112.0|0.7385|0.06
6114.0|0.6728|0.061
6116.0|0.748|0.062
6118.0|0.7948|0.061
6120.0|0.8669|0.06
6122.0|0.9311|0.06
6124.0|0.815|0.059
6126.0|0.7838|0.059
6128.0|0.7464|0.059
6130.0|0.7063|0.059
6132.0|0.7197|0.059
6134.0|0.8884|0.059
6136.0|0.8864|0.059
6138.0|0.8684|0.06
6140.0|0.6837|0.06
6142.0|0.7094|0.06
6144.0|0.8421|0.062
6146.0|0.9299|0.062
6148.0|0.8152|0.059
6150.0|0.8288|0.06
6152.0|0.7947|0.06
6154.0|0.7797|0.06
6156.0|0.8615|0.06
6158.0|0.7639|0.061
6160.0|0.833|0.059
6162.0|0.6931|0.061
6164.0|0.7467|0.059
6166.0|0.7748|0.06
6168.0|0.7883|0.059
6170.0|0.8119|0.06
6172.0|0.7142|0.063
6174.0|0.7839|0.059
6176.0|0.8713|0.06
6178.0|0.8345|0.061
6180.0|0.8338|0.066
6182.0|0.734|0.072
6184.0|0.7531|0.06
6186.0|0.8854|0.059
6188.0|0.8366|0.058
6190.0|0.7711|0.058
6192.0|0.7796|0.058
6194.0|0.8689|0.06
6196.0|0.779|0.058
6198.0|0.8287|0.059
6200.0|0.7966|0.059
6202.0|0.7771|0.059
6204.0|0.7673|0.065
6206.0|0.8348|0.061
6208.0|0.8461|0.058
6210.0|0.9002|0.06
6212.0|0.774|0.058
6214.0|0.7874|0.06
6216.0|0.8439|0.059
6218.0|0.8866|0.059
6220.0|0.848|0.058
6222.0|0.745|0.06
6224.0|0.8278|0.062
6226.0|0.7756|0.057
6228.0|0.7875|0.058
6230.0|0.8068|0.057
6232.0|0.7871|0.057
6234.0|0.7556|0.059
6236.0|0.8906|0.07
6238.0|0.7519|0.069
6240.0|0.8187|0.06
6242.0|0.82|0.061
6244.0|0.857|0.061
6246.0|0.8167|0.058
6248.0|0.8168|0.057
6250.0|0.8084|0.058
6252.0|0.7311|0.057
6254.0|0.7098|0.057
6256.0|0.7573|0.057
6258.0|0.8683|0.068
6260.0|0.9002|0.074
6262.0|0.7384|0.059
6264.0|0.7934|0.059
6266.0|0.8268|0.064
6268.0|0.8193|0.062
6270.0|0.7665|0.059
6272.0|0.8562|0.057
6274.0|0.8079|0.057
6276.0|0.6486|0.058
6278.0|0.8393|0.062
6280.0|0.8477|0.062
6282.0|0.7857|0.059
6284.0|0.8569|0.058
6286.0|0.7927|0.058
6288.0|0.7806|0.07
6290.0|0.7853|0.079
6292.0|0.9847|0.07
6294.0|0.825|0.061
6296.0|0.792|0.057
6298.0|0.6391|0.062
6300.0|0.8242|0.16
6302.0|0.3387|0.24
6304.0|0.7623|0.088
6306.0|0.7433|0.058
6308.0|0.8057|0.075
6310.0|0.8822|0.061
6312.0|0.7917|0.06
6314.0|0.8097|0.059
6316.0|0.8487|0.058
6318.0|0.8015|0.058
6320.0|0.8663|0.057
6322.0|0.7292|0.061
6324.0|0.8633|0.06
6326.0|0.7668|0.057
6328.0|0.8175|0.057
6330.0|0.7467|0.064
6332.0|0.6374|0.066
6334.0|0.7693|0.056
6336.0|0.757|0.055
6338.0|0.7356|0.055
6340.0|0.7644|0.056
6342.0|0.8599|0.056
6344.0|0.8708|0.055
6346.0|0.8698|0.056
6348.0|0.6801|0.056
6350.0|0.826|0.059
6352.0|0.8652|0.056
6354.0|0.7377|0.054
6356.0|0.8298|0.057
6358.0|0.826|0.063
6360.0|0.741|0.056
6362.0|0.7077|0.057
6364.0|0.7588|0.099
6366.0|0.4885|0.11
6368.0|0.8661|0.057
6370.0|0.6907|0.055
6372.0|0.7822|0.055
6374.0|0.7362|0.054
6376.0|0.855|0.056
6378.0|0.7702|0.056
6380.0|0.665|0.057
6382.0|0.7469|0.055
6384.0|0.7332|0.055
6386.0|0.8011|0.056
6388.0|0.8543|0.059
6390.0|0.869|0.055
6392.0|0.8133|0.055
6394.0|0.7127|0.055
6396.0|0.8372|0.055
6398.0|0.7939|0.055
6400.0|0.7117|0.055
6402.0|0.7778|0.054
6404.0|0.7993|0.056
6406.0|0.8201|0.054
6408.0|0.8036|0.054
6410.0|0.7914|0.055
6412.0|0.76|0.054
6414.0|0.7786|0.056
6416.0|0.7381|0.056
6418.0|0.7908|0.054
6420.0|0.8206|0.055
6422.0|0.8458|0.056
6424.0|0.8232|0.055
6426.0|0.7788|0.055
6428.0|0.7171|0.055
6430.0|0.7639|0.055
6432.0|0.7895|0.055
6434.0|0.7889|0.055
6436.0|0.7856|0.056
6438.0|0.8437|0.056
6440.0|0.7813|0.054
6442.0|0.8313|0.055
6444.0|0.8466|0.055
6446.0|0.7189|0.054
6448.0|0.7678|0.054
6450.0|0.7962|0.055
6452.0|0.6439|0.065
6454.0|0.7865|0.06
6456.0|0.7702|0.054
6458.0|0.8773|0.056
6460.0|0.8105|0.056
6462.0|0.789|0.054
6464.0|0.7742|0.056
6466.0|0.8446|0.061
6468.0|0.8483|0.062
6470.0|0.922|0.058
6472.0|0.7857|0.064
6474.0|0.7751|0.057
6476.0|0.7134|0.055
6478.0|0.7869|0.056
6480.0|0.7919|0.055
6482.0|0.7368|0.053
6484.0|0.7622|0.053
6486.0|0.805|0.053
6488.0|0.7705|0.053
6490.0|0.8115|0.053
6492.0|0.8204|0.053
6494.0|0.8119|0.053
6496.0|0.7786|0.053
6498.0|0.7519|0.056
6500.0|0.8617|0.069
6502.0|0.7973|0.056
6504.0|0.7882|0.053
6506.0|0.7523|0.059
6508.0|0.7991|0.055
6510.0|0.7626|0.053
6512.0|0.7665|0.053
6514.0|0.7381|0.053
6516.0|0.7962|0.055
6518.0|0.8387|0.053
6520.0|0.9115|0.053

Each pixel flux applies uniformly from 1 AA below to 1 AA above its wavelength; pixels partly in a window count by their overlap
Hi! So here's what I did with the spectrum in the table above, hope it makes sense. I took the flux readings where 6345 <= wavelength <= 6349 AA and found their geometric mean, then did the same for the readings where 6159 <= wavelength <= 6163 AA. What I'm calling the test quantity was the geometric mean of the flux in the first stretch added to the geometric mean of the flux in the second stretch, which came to 1.53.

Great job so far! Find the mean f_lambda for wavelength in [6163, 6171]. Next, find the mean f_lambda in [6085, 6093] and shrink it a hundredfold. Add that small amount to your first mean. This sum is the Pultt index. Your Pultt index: 0.788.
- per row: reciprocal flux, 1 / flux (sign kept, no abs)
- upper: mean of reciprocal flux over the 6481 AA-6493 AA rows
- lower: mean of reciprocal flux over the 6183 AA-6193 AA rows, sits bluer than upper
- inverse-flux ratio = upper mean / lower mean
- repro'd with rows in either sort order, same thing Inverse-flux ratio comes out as 1.02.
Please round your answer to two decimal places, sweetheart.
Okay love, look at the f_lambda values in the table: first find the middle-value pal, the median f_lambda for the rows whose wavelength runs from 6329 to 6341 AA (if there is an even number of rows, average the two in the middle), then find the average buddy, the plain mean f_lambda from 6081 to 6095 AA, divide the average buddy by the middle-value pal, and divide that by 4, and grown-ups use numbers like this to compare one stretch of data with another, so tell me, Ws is 0.26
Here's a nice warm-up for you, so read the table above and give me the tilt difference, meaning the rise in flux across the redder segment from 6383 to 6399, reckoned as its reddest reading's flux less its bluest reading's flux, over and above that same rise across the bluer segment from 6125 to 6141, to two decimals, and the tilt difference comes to 0.16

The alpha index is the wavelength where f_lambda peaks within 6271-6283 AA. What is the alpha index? 6272.0 AA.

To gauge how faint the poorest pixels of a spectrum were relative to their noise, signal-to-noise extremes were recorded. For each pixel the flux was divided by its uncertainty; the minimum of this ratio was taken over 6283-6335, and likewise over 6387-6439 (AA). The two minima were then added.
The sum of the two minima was 14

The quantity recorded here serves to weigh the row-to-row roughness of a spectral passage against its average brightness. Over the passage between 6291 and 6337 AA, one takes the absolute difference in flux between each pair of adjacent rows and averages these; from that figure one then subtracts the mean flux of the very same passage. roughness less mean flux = -0.656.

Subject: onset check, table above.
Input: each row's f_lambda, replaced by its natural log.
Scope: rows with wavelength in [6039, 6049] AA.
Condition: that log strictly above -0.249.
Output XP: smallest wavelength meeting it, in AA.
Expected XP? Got 6044.0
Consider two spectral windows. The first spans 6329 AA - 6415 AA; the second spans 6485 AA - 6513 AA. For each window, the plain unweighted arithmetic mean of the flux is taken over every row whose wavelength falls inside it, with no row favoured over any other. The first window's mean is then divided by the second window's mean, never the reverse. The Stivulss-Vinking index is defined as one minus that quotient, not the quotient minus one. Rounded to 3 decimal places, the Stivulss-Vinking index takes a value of 0.023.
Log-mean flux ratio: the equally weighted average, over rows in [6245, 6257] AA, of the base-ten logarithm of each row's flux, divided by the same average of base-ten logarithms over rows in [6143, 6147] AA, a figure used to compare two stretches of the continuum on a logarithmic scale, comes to 2.1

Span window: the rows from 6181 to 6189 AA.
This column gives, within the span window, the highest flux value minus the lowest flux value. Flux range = 0.15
